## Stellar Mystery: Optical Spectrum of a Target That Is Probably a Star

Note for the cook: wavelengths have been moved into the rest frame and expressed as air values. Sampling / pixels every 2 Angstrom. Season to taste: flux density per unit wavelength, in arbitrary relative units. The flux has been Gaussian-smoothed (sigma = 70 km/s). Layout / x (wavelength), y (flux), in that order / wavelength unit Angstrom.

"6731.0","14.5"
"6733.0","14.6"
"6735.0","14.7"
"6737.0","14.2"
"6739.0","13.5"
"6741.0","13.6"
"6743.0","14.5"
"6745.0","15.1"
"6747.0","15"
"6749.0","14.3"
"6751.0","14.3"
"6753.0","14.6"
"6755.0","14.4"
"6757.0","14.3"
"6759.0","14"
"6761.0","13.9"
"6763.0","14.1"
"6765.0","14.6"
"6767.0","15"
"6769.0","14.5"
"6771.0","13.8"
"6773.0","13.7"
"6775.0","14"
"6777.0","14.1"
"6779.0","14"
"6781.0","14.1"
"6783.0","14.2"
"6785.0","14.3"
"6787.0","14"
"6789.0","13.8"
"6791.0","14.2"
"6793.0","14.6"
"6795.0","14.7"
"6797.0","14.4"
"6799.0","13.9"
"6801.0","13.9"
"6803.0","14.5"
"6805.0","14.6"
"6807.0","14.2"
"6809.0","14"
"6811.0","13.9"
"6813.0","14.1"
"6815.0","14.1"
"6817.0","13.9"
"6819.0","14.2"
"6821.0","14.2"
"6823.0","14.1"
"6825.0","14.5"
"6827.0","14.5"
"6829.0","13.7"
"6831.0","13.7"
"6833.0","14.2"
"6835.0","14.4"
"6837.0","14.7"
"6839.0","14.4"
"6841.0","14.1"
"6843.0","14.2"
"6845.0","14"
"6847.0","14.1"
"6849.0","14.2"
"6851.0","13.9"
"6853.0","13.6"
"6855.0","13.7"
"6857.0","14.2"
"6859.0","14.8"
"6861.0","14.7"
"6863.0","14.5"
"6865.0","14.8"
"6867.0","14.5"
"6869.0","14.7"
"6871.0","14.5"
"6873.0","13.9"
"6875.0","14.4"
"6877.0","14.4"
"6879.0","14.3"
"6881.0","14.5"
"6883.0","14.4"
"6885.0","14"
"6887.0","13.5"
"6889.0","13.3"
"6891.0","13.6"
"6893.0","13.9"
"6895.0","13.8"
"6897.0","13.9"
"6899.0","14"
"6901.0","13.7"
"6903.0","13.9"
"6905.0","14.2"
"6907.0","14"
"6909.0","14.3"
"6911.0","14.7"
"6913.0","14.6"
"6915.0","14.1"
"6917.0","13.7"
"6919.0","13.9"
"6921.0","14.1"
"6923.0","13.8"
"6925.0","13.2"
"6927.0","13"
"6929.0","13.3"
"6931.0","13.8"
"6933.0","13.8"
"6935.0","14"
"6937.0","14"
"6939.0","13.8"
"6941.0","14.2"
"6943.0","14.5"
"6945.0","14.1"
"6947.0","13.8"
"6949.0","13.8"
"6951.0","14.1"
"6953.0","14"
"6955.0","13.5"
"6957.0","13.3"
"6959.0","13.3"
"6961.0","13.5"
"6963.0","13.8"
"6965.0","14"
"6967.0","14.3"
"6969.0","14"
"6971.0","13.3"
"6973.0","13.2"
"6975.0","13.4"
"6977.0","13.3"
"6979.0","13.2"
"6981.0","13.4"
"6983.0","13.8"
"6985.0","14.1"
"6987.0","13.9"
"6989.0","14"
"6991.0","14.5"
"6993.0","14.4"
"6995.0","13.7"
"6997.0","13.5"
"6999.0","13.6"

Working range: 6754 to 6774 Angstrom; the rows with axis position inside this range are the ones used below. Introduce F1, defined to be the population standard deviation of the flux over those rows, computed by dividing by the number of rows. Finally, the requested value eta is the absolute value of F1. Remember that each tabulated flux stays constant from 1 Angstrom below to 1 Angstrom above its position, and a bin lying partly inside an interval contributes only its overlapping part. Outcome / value 0.385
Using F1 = 0.38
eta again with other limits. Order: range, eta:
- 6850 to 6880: 0.377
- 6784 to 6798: 0.295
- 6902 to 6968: 0.390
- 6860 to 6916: 0.393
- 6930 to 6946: 0.228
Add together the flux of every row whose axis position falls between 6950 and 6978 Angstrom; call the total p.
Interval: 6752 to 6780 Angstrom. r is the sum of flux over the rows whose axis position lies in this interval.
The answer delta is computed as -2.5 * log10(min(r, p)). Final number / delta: -5.70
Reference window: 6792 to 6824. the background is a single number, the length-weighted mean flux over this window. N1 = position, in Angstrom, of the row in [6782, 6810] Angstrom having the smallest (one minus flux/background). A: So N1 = 6795.0 Angstrom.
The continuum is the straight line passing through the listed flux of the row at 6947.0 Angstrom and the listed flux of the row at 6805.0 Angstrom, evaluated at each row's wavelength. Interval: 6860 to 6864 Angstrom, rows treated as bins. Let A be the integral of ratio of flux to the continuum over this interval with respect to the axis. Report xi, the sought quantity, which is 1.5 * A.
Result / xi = 6.13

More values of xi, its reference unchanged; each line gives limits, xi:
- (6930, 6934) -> 5.96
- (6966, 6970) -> 6.21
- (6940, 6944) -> 6.23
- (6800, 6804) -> 5.83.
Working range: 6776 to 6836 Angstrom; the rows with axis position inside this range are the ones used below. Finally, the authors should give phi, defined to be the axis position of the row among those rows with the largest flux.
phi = 6795.0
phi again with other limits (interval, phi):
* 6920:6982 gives 6943.0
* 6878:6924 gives 6911.0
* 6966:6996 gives 6991.0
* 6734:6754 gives 6745.0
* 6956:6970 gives 6967.0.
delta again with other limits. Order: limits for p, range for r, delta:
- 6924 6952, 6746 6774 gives -5.72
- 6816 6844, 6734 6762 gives -5.75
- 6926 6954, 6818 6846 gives -5.72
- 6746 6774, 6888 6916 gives -5.73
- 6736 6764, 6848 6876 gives -5.75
